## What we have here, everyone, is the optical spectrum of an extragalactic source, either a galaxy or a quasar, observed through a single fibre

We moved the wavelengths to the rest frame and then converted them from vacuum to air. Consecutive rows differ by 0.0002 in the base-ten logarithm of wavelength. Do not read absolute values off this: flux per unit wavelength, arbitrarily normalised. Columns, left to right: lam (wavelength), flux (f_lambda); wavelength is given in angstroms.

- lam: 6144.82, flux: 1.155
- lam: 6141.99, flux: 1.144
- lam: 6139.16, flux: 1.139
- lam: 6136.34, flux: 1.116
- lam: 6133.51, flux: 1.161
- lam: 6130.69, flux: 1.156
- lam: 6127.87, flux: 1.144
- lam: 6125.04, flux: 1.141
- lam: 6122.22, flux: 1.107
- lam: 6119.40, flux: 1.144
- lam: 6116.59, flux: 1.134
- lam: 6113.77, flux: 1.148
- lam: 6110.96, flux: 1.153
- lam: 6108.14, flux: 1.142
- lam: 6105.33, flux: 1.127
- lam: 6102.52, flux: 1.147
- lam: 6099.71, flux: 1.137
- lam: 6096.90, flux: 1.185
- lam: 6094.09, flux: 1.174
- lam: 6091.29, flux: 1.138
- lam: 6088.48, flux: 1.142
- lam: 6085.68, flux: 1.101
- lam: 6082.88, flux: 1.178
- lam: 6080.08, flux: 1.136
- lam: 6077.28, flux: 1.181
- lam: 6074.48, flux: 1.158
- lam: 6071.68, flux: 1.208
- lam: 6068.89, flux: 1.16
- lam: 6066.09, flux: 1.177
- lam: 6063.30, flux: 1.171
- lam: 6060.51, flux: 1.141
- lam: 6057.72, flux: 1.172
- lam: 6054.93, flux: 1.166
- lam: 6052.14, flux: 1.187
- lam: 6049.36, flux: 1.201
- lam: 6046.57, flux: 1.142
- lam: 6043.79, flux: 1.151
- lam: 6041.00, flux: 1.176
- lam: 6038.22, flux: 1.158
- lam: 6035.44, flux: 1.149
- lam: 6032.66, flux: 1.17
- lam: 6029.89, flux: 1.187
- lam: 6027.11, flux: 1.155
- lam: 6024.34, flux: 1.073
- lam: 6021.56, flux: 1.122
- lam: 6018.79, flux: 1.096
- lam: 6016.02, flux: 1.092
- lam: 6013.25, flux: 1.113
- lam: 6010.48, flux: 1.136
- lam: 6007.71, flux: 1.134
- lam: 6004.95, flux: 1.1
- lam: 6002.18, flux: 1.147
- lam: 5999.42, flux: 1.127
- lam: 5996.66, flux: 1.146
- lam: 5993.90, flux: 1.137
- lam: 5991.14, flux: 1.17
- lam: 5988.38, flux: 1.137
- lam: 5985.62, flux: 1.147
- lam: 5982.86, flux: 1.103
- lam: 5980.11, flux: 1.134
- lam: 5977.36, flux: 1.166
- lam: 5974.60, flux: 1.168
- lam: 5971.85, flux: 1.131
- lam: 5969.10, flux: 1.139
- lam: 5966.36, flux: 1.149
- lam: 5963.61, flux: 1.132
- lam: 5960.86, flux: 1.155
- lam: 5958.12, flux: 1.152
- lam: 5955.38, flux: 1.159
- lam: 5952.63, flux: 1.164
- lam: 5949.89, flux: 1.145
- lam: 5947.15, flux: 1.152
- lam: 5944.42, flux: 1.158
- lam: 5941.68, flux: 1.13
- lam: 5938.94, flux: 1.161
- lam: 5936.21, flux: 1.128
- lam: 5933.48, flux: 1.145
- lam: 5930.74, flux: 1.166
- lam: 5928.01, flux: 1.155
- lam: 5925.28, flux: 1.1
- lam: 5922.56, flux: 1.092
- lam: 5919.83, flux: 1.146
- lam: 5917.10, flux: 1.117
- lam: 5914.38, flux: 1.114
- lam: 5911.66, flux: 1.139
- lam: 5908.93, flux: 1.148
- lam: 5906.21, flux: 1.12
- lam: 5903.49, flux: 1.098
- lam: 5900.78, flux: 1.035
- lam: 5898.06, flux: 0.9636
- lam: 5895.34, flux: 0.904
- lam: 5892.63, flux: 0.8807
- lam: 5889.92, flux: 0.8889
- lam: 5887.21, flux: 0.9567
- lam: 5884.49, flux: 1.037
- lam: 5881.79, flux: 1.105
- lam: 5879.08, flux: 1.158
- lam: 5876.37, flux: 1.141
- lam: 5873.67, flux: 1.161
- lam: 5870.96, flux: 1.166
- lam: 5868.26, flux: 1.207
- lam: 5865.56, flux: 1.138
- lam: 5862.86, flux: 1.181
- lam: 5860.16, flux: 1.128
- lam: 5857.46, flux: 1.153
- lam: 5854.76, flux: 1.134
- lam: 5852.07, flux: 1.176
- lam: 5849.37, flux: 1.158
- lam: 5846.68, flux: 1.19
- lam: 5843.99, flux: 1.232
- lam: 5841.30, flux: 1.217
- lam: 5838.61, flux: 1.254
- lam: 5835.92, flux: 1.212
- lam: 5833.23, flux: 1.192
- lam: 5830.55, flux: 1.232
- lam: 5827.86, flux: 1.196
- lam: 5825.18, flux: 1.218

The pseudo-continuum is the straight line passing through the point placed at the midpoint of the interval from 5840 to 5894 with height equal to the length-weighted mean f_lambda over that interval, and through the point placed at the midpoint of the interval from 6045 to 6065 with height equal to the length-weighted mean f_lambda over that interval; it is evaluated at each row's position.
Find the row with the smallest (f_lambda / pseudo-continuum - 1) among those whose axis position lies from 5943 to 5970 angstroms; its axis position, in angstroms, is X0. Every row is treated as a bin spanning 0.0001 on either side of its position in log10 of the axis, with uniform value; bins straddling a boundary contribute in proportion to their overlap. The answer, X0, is 5963.61 angstroms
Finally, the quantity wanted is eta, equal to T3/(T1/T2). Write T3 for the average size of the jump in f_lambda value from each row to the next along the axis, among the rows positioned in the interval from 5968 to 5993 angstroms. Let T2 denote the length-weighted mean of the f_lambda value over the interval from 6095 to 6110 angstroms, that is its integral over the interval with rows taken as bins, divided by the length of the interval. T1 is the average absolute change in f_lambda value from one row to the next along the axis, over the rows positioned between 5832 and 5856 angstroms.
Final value 0.9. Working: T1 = 0.031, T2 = 1.15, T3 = 0.025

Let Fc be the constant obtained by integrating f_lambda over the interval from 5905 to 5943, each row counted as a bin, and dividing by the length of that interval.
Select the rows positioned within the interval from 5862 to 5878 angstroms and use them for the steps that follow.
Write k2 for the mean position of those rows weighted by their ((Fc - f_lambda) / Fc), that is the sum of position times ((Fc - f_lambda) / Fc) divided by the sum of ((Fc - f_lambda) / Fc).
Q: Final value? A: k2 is 5868.4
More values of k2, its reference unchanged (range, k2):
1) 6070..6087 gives 6074.3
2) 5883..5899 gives 5891.9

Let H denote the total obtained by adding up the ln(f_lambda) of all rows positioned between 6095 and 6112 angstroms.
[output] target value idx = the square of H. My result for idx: 0.7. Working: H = 0.83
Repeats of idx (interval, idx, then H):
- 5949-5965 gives 0.7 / 0.84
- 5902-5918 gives 0.5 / 0.69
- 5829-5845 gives 1.5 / 1.21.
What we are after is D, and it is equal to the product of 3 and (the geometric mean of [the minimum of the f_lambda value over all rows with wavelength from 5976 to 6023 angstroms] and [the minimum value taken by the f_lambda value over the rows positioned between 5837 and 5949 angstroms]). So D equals 2.94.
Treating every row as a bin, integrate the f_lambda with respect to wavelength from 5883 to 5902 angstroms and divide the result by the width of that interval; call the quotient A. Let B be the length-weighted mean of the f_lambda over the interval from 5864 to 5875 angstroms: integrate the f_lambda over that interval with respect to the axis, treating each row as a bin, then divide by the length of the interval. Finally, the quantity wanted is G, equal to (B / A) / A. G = 1.29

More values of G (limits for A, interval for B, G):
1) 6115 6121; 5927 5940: 0.89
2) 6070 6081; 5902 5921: 0.82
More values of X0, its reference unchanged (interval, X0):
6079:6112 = 6085.68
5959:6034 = 6024.34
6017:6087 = 6024.34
